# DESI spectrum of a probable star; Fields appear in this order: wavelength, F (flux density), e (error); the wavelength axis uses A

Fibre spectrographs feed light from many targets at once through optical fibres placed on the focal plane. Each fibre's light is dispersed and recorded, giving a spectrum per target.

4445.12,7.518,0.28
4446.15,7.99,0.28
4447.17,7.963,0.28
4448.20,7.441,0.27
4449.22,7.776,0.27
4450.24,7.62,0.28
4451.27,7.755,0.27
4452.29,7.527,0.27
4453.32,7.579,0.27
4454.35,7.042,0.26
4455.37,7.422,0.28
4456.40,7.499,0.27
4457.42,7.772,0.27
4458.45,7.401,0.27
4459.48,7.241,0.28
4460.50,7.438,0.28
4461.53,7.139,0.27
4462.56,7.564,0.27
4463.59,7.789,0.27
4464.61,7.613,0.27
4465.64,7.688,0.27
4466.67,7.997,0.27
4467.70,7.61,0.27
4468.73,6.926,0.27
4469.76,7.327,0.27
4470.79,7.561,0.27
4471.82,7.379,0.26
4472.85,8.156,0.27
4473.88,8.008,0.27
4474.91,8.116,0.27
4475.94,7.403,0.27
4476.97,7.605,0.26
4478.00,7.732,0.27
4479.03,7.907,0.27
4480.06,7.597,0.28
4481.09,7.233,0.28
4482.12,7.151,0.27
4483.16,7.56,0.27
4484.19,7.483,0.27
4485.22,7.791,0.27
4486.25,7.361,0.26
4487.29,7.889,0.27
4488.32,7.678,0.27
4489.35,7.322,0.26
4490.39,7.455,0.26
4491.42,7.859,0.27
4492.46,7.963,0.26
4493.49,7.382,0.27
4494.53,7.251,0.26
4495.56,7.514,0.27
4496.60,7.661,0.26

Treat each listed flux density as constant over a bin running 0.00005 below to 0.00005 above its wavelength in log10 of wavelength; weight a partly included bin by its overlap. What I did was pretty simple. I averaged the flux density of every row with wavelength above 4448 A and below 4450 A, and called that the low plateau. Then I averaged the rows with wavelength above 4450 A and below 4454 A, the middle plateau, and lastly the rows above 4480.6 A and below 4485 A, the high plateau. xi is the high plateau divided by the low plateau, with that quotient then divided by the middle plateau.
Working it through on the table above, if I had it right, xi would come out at 0.127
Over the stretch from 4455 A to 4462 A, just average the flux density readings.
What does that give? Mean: 7.42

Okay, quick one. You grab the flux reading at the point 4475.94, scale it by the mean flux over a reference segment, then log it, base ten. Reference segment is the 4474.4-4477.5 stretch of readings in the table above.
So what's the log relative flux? -0.018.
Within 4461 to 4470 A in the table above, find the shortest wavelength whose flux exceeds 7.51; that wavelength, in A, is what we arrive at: 4462.56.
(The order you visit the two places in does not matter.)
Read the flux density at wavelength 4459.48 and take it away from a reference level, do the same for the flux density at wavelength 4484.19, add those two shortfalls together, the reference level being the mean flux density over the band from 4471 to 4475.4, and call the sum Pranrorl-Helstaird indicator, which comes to 1.1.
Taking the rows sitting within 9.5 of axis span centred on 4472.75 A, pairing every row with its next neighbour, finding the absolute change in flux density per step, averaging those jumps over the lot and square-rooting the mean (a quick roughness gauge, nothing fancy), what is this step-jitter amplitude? 0.588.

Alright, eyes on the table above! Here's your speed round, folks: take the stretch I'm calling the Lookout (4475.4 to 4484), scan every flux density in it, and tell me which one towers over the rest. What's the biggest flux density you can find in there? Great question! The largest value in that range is 7.907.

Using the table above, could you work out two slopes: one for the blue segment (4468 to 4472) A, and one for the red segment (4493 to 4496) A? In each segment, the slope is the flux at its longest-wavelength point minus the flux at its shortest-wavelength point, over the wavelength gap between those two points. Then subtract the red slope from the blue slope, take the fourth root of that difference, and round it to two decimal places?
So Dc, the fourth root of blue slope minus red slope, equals 0.54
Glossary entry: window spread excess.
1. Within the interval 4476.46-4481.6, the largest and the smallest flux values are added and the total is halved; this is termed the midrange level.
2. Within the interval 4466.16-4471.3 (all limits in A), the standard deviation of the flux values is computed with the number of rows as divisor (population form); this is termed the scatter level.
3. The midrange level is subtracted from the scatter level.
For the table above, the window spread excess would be -7.22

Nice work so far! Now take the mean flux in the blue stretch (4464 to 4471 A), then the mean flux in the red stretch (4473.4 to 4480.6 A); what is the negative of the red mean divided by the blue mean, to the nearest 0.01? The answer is -1.03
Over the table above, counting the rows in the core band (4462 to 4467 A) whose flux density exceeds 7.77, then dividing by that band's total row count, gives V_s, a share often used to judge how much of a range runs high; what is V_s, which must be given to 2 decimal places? 0.40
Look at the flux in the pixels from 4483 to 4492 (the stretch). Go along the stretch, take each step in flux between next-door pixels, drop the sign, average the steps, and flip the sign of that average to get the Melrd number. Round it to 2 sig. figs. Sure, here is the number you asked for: -0.31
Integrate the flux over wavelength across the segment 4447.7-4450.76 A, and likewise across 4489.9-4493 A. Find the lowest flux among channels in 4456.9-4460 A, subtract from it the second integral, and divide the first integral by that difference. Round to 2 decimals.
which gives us -1.39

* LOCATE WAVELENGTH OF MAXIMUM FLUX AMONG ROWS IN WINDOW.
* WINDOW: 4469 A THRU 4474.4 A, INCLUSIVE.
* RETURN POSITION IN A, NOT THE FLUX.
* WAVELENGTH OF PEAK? 4472.85 A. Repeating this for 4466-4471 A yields 4466.67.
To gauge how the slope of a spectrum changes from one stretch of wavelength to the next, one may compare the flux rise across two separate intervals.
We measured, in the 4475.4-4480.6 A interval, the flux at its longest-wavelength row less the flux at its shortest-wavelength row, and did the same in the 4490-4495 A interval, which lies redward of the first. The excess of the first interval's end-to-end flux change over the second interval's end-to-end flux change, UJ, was 0.4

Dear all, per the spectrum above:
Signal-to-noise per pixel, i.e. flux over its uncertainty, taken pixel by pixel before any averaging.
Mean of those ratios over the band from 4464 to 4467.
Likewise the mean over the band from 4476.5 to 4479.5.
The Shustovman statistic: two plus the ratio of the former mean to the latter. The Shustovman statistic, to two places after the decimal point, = 2.99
